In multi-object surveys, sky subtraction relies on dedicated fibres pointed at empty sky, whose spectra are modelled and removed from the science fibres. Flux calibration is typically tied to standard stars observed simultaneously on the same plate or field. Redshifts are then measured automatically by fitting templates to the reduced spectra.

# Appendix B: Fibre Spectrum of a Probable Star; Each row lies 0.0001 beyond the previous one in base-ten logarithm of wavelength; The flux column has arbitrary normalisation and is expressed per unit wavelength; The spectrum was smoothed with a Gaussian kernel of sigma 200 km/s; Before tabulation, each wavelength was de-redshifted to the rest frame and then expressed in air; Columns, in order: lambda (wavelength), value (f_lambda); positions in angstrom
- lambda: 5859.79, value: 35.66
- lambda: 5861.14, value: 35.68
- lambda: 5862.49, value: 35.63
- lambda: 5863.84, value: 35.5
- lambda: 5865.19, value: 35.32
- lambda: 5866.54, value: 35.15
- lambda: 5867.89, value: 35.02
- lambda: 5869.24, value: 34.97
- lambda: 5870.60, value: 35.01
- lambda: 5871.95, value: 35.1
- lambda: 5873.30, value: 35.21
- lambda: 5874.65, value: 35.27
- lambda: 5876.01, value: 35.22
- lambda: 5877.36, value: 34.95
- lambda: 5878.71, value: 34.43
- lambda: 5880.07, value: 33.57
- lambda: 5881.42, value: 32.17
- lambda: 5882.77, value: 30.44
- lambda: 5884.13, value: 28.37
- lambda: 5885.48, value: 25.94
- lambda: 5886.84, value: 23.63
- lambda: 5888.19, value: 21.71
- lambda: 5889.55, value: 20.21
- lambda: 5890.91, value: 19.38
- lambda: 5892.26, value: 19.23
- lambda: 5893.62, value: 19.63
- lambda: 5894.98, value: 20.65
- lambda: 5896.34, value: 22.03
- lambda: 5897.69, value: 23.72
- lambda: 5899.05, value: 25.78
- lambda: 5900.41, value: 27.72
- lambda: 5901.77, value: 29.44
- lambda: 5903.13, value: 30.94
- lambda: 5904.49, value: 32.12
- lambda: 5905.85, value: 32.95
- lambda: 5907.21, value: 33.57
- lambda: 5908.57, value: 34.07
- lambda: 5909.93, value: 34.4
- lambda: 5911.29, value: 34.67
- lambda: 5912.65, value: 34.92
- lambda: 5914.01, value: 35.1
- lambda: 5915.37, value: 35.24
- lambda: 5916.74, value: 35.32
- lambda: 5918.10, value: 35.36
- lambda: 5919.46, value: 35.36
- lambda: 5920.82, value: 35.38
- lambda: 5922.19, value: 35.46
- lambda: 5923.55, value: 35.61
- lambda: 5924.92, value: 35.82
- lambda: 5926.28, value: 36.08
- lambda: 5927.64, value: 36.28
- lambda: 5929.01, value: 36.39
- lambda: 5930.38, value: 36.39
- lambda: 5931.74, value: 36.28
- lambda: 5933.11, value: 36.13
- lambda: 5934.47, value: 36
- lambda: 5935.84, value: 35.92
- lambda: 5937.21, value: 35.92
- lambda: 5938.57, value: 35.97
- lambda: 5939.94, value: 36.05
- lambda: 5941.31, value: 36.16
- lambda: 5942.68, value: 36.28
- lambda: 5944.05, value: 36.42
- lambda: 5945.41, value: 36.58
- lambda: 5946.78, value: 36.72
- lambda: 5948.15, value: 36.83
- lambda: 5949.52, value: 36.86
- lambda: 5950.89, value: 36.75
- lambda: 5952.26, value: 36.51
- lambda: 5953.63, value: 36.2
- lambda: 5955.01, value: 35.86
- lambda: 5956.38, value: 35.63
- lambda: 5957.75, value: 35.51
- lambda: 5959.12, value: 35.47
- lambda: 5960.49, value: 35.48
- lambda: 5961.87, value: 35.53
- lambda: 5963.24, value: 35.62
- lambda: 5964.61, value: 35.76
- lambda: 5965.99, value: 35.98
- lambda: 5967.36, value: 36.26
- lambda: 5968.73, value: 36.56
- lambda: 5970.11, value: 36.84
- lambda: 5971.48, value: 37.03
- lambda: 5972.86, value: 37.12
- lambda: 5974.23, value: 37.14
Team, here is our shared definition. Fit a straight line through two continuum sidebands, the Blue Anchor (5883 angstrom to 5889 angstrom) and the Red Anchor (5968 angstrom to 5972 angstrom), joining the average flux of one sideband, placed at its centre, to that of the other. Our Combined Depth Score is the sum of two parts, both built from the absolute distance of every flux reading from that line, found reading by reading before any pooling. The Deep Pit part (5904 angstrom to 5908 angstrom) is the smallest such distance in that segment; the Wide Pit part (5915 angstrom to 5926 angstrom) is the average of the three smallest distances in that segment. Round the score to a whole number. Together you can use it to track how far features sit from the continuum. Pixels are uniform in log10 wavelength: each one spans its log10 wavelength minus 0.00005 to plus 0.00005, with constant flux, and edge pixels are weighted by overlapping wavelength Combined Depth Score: 10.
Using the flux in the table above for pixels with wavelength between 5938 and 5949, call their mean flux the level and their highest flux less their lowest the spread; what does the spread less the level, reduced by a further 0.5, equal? -36.0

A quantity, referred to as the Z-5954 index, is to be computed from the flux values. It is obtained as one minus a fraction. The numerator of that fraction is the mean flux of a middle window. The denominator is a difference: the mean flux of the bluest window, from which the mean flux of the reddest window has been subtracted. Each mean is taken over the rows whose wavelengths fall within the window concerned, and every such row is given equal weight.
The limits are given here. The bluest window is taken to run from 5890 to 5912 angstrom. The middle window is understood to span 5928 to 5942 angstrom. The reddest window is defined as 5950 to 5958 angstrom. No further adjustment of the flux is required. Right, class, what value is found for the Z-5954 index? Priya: 5.2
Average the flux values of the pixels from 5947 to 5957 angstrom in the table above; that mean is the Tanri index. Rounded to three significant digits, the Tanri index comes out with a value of 36.4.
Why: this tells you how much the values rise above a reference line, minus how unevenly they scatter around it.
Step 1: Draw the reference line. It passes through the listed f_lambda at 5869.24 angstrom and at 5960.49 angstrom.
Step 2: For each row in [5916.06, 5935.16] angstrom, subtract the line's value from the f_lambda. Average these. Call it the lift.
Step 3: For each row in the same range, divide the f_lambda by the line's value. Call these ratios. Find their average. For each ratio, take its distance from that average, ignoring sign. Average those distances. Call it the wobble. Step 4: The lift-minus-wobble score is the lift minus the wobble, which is 0.6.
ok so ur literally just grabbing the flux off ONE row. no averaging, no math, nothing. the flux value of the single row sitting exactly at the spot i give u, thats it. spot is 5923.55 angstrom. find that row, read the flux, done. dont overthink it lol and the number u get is 35.61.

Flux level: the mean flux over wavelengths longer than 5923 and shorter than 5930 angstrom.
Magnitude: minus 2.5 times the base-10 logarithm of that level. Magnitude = -3.89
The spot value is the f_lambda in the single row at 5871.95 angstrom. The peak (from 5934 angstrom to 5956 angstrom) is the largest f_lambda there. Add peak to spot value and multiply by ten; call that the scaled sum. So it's 720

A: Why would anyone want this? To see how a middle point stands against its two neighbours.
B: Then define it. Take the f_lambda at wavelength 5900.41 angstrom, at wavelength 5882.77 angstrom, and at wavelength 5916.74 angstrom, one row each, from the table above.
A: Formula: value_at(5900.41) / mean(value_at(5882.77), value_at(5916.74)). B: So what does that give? 0.84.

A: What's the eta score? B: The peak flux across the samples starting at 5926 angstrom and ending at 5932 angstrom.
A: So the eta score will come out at 36.39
